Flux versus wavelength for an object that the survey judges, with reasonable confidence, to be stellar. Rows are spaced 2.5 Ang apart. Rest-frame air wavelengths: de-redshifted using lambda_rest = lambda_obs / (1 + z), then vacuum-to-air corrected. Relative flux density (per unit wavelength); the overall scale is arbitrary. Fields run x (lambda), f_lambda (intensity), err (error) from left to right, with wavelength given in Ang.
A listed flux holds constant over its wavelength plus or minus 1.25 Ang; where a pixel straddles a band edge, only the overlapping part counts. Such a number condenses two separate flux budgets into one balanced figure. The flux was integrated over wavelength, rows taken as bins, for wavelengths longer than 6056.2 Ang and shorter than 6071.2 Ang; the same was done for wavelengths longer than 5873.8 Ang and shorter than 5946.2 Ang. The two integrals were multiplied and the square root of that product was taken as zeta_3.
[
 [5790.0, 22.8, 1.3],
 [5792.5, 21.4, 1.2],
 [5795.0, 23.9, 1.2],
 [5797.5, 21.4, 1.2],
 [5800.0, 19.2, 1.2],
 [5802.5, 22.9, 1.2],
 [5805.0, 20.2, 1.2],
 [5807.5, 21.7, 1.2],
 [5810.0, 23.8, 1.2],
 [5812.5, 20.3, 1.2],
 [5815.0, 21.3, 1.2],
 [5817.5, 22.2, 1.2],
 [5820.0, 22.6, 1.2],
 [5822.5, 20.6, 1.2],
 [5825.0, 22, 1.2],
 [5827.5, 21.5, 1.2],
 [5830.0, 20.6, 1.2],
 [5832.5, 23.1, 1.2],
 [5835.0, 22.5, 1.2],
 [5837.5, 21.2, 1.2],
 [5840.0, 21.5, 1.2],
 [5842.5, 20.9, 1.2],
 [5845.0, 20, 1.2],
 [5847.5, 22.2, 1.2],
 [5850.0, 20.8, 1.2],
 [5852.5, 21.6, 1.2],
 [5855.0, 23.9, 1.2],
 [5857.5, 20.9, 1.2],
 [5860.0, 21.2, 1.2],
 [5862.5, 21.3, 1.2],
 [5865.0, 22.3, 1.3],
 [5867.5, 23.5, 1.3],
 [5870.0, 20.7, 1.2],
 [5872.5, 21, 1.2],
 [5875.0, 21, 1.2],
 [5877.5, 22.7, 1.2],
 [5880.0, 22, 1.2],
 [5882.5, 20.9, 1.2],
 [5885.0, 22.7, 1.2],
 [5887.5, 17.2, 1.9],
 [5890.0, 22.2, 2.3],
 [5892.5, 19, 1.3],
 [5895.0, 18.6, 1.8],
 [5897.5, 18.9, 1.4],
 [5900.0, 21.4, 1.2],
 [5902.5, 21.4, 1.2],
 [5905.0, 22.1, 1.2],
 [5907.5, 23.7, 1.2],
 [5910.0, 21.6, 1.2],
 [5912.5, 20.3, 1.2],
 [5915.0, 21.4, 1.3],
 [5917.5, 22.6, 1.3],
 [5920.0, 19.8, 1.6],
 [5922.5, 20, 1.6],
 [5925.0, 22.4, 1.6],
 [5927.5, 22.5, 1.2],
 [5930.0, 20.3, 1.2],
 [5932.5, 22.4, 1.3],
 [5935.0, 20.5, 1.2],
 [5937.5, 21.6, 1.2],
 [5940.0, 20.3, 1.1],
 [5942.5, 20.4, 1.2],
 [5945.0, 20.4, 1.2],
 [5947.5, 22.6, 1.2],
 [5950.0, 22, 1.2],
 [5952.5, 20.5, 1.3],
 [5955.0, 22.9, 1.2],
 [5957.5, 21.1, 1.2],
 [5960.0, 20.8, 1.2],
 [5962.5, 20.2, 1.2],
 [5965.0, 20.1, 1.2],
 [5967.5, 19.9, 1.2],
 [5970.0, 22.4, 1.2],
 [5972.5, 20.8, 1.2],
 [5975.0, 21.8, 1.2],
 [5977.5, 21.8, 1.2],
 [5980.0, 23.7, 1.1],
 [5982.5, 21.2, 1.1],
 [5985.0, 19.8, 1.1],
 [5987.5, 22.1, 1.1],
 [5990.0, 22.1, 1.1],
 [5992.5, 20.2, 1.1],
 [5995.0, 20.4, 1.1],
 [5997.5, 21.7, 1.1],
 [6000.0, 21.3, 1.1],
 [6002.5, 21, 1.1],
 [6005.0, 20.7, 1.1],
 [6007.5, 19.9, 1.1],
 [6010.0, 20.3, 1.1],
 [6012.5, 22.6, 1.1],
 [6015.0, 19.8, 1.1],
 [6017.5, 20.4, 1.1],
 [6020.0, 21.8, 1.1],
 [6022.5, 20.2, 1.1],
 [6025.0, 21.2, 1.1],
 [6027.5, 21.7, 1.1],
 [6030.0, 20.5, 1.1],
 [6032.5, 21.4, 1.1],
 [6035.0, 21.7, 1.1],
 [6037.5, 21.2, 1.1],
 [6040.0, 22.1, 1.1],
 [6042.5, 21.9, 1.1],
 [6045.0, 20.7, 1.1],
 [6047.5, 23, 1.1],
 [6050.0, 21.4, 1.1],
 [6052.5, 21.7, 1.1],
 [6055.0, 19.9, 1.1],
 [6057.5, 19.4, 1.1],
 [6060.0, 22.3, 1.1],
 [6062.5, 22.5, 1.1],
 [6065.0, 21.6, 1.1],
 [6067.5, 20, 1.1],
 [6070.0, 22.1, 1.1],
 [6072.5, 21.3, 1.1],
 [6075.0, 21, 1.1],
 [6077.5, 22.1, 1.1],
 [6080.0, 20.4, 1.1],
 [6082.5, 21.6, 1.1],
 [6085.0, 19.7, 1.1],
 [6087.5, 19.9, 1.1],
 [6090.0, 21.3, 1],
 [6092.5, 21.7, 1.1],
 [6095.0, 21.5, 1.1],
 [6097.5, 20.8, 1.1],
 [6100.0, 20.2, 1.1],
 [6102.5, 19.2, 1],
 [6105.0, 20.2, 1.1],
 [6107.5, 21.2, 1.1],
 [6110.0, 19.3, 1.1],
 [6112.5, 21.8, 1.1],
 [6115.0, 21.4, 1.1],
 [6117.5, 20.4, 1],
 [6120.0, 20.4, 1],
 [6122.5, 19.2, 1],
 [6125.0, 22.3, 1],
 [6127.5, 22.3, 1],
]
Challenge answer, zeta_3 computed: 698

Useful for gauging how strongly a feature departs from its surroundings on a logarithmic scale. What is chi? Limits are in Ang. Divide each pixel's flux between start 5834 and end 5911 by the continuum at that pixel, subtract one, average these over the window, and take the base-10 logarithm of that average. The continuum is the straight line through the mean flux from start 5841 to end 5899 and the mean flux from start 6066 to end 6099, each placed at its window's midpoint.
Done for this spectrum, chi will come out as -2.0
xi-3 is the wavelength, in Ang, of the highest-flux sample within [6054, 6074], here 6062.5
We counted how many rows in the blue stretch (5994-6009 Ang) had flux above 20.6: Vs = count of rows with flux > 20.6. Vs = 4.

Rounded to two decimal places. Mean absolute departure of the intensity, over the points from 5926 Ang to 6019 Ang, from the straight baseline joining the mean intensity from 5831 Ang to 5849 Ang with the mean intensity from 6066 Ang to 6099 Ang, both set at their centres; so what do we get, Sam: 0.90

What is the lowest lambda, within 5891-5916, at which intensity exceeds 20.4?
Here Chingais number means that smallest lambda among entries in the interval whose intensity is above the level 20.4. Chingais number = 5900.0 Ang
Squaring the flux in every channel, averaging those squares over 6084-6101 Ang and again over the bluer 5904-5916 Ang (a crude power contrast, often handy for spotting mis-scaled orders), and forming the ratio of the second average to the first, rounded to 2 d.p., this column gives 1.11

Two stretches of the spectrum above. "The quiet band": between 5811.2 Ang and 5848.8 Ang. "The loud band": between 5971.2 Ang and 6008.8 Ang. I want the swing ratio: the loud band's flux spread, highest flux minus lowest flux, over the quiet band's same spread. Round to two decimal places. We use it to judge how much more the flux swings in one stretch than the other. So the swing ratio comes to 1.26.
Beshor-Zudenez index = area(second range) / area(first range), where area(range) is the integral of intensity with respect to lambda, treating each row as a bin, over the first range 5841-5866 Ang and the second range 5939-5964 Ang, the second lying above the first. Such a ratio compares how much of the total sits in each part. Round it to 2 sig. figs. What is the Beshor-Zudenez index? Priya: 0.98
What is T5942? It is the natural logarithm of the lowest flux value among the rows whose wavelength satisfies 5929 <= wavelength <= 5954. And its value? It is 3.01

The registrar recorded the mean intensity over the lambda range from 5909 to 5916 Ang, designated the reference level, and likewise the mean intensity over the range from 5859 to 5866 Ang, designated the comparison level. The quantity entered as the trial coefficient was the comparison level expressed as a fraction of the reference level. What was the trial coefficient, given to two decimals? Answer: 1.02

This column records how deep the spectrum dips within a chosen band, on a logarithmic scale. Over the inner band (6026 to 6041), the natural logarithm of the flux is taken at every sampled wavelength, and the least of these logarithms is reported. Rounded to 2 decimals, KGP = 3.02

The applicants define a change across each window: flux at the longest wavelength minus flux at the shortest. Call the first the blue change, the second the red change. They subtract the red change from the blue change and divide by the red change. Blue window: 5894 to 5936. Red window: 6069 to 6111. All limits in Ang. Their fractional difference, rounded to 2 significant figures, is -1.7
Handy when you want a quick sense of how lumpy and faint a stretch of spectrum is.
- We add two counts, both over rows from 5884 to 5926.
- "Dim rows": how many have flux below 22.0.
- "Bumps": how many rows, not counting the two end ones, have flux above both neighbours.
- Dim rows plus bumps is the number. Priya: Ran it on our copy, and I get 14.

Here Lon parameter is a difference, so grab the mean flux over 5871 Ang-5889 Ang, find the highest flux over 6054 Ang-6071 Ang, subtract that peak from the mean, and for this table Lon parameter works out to -1.4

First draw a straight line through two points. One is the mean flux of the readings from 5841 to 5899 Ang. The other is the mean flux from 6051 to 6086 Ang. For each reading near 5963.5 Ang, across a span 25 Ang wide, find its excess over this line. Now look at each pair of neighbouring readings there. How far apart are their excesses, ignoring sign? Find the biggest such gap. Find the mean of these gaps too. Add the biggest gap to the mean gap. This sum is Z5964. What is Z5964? 3.7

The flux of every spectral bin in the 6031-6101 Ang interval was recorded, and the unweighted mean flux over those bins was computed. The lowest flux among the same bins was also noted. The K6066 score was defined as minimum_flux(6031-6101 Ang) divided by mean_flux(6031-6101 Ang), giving 0.914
